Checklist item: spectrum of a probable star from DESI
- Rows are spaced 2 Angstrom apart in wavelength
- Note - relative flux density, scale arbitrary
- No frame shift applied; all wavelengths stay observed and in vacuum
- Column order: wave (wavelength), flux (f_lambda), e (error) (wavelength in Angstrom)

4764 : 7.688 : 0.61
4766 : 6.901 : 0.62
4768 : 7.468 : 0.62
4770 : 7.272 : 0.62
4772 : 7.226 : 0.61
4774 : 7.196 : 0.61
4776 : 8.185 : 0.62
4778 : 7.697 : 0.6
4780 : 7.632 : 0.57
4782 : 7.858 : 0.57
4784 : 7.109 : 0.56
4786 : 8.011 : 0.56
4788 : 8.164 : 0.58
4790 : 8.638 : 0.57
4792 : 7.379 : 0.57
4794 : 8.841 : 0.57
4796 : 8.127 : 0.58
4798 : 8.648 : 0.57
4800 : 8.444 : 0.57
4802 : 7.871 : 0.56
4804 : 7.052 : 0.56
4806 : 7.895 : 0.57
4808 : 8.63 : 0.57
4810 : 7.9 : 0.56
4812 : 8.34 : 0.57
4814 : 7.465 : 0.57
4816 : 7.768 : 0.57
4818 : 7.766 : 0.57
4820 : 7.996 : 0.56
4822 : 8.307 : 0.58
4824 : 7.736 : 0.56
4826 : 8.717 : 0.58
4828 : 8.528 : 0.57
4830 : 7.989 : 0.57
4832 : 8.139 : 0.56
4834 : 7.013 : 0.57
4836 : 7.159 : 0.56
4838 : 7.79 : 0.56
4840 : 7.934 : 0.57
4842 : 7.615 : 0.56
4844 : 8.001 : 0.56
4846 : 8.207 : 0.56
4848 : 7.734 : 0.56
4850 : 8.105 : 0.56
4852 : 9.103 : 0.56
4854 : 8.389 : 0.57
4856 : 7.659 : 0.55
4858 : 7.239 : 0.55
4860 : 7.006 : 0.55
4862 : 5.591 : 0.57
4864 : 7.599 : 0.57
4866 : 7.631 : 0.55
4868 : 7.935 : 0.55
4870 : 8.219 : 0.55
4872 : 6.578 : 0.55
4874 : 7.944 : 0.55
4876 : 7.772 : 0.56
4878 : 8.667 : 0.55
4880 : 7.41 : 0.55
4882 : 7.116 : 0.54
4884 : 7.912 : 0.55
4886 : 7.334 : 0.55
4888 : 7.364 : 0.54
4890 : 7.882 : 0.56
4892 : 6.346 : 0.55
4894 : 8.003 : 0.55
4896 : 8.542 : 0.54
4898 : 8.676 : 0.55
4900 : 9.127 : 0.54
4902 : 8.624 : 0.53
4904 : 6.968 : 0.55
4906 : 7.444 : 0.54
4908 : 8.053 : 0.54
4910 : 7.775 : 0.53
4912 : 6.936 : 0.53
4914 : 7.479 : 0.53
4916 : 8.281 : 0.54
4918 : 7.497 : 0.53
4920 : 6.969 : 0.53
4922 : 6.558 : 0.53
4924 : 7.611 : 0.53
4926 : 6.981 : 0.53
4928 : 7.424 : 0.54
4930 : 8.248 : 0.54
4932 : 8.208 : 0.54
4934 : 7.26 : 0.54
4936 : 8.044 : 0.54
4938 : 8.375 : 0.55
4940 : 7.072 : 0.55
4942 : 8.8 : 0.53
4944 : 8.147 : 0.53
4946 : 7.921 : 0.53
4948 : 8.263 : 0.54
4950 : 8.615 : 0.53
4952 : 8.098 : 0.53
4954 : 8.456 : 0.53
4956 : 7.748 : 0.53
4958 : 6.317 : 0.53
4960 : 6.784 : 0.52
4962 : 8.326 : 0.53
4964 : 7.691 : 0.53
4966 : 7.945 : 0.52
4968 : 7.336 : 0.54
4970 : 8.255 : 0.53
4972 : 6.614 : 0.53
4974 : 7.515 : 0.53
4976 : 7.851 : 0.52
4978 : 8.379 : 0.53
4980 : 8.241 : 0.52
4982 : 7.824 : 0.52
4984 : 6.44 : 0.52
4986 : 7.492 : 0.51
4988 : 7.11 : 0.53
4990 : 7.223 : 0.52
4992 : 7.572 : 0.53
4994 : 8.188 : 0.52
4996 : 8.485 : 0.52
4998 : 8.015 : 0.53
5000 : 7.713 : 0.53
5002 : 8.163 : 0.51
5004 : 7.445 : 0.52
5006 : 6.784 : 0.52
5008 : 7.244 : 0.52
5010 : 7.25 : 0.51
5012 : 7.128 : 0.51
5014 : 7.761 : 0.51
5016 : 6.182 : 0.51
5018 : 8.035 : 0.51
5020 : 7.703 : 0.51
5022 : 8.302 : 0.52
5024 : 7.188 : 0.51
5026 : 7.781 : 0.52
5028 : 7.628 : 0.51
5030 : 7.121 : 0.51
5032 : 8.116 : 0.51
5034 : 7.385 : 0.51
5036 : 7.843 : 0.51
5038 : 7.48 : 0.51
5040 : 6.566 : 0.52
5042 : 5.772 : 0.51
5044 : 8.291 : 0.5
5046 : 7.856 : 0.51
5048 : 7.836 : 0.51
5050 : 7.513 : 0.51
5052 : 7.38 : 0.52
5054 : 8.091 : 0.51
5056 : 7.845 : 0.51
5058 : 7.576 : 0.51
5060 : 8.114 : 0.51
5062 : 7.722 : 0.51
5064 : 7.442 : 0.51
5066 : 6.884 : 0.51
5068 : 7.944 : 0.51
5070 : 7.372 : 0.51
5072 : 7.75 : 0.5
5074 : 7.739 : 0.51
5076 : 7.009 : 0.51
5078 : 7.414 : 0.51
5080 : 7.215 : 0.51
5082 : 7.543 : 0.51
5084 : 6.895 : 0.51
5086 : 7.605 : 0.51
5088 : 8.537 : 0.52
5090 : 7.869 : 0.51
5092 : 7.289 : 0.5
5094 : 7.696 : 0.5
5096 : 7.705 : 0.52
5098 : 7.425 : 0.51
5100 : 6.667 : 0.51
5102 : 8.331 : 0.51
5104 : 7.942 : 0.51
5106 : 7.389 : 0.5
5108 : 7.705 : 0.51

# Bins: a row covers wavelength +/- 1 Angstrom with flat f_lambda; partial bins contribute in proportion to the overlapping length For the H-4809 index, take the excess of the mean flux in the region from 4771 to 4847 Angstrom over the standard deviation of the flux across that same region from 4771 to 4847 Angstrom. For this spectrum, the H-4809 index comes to 7.43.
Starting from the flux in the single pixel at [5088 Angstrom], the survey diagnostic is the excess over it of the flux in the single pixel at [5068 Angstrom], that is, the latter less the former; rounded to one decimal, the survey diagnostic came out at -0.6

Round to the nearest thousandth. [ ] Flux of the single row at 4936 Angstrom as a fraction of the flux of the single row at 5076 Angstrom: 1.148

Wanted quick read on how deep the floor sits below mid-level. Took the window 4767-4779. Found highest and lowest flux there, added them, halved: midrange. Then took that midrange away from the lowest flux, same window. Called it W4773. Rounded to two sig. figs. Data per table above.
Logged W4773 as -0.49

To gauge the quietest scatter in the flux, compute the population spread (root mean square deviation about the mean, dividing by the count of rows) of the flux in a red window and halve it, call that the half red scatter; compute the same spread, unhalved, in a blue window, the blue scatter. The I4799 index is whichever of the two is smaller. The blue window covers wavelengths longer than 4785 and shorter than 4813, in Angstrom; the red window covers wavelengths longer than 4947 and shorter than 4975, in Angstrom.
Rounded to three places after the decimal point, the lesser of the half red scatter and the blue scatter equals 0.347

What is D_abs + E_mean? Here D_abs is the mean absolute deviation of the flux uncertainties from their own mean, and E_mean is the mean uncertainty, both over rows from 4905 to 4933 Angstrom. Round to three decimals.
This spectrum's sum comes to 0.539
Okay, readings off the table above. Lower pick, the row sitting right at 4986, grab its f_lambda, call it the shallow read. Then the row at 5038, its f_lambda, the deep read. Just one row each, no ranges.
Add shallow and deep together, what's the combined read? 14.97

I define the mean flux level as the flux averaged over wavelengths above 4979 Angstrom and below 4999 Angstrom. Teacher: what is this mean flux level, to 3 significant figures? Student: 7.66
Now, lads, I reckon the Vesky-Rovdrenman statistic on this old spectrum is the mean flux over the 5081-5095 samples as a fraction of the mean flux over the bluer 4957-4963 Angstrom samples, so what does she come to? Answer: 1.07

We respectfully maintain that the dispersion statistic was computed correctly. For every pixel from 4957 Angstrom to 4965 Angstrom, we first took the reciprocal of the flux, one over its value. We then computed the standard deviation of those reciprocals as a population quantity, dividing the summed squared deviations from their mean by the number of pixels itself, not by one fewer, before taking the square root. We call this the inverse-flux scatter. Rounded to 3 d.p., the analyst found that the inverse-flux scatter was 0.015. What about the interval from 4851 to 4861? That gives 0.012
